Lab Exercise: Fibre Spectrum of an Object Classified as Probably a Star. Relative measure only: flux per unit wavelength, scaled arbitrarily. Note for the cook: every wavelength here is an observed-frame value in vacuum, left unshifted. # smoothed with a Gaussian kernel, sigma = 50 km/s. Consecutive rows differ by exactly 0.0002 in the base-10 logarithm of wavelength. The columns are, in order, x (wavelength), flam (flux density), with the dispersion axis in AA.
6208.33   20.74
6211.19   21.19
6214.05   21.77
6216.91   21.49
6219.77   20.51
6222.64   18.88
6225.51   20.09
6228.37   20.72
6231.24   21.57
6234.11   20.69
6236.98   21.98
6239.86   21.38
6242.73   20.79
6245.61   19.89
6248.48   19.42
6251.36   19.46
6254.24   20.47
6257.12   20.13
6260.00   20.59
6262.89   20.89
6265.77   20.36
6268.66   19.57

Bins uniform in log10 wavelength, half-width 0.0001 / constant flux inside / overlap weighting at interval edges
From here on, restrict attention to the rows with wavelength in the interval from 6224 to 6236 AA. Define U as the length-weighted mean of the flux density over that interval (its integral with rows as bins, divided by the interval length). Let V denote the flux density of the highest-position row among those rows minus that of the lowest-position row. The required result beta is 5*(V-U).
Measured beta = -101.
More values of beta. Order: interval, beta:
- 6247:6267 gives -96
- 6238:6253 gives -111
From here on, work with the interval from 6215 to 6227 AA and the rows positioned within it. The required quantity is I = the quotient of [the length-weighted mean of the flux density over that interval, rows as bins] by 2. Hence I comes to 10.2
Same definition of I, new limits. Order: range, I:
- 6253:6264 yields 10.3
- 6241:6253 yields 10.0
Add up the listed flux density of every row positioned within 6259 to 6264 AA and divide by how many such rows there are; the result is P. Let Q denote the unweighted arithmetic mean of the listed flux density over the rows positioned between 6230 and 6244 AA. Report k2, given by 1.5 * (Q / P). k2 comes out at 1.54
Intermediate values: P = 20.7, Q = 21.3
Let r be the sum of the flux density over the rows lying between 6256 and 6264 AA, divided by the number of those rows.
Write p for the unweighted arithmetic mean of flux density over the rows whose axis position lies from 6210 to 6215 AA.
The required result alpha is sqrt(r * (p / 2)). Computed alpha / 14.85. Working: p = 21.5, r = 20.5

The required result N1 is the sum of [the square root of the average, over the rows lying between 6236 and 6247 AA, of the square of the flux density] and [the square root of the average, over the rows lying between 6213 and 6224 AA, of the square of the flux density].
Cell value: 41.7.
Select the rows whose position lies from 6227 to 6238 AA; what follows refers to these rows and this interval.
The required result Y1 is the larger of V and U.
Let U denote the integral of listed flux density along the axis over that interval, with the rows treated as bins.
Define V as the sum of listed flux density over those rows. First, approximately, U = 233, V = 85.0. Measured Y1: 233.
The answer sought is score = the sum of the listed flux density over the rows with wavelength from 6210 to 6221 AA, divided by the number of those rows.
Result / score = 21.2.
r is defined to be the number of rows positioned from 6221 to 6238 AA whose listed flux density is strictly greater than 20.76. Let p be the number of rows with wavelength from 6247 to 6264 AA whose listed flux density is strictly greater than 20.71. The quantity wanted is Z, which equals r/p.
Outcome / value 2.0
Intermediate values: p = 1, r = 2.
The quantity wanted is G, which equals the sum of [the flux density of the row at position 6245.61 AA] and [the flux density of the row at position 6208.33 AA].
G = 40.6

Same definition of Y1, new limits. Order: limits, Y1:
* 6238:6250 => 245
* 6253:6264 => 226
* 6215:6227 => 244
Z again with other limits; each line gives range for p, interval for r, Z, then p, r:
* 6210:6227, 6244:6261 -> 0.0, 3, 0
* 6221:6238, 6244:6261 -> 0.0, 3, 0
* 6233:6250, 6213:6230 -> 0.7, 3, 2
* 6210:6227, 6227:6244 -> 1.3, 3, 4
